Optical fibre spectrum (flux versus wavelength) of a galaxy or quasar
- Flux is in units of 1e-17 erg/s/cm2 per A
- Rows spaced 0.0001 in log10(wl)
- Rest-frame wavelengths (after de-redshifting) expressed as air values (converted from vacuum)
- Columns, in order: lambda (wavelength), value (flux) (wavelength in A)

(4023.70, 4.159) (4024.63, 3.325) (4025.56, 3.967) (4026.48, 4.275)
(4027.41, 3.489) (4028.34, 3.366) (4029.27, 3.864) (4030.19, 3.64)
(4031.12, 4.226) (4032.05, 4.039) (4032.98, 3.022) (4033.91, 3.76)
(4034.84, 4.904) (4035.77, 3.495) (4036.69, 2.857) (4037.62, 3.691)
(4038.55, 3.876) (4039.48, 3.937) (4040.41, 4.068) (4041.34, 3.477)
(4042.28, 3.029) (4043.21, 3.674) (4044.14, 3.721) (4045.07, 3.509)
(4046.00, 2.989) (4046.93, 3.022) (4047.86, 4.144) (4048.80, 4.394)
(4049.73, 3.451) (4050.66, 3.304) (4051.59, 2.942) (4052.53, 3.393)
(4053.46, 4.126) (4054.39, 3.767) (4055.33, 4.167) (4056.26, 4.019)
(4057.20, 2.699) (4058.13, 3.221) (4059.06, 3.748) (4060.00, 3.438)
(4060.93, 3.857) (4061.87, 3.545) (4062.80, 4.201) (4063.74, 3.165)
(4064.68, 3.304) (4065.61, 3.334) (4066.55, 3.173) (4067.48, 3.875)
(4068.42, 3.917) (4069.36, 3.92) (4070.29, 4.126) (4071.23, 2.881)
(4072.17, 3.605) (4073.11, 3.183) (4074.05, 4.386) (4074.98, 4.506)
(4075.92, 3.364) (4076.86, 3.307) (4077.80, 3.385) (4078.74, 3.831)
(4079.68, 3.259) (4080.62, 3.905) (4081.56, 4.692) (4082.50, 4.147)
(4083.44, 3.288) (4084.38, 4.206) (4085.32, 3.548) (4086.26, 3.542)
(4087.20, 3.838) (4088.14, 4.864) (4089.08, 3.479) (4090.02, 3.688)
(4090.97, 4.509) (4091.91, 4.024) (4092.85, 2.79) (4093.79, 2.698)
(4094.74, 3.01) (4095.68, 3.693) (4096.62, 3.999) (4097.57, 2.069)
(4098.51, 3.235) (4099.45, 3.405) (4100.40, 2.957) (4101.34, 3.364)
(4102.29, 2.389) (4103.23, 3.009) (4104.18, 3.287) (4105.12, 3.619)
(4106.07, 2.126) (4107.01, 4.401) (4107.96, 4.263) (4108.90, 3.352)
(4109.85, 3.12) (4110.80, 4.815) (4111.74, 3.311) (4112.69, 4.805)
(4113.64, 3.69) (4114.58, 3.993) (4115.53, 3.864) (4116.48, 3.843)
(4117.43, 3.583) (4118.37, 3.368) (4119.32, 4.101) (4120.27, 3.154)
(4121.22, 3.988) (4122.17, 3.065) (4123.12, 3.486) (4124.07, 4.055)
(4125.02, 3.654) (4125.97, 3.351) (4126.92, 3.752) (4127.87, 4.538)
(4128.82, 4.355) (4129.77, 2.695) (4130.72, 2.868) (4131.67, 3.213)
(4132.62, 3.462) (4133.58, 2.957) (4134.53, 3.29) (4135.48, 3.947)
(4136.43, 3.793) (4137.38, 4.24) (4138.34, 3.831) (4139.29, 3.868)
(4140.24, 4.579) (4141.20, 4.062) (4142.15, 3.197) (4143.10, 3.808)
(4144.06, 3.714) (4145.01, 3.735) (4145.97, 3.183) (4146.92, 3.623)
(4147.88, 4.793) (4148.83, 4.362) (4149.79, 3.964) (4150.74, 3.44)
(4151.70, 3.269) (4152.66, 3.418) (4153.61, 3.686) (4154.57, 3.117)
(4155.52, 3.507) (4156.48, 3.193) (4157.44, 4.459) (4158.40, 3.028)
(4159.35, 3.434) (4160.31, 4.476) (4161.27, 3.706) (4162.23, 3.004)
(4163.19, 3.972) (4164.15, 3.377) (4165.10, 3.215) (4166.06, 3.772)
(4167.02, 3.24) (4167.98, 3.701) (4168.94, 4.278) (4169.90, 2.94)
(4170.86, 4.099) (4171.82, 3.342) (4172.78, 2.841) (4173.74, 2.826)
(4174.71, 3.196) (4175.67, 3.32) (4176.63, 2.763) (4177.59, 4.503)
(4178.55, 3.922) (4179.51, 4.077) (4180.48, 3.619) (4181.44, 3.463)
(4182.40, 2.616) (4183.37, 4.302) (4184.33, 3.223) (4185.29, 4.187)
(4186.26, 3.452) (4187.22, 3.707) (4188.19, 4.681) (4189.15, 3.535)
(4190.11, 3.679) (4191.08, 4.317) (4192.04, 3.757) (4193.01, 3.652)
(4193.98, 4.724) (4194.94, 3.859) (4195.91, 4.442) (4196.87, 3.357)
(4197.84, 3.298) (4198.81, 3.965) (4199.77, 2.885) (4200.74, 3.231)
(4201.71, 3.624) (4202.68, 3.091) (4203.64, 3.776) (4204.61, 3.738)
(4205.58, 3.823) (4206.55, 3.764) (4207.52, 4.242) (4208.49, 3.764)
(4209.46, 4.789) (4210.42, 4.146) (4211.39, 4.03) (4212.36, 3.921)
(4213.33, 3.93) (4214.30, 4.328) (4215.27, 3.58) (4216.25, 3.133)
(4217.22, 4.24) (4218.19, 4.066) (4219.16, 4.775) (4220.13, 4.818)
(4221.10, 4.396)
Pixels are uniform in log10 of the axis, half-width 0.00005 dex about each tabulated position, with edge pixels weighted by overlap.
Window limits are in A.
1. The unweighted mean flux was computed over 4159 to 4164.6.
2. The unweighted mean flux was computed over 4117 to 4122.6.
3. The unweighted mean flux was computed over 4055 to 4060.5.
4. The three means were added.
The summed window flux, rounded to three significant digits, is 10.8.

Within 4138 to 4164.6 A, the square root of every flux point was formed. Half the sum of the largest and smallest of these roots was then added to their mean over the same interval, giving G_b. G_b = 3.88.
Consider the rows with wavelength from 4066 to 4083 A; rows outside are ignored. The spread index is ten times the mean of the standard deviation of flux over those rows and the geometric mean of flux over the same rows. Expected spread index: 21.1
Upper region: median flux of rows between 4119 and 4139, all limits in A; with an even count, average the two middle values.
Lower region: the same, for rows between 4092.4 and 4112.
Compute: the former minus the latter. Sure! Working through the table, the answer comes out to 0.4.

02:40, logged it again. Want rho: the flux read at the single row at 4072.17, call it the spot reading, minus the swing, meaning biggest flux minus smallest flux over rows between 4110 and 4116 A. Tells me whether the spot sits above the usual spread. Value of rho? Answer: 2.1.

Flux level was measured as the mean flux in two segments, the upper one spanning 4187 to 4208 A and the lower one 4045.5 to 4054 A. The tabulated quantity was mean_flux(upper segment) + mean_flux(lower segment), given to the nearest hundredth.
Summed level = 7.31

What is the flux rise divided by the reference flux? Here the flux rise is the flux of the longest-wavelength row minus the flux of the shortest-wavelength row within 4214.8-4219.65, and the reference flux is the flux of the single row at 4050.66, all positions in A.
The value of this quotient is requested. 0.36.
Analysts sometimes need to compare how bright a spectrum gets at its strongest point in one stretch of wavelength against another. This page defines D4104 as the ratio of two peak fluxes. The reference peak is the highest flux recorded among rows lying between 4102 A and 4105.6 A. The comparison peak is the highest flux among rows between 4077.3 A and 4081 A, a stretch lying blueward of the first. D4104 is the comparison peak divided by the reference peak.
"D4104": 1.08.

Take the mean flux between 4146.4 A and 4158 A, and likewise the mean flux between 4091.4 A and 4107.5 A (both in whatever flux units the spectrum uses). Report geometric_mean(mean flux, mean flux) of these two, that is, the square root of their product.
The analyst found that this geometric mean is 3.45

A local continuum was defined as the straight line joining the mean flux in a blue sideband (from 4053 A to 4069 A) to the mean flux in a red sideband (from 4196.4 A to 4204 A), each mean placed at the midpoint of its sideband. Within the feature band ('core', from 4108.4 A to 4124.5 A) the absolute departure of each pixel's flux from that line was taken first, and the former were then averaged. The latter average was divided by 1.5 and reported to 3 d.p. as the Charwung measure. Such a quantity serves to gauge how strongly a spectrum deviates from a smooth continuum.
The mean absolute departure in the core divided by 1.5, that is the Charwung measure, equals 0.286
